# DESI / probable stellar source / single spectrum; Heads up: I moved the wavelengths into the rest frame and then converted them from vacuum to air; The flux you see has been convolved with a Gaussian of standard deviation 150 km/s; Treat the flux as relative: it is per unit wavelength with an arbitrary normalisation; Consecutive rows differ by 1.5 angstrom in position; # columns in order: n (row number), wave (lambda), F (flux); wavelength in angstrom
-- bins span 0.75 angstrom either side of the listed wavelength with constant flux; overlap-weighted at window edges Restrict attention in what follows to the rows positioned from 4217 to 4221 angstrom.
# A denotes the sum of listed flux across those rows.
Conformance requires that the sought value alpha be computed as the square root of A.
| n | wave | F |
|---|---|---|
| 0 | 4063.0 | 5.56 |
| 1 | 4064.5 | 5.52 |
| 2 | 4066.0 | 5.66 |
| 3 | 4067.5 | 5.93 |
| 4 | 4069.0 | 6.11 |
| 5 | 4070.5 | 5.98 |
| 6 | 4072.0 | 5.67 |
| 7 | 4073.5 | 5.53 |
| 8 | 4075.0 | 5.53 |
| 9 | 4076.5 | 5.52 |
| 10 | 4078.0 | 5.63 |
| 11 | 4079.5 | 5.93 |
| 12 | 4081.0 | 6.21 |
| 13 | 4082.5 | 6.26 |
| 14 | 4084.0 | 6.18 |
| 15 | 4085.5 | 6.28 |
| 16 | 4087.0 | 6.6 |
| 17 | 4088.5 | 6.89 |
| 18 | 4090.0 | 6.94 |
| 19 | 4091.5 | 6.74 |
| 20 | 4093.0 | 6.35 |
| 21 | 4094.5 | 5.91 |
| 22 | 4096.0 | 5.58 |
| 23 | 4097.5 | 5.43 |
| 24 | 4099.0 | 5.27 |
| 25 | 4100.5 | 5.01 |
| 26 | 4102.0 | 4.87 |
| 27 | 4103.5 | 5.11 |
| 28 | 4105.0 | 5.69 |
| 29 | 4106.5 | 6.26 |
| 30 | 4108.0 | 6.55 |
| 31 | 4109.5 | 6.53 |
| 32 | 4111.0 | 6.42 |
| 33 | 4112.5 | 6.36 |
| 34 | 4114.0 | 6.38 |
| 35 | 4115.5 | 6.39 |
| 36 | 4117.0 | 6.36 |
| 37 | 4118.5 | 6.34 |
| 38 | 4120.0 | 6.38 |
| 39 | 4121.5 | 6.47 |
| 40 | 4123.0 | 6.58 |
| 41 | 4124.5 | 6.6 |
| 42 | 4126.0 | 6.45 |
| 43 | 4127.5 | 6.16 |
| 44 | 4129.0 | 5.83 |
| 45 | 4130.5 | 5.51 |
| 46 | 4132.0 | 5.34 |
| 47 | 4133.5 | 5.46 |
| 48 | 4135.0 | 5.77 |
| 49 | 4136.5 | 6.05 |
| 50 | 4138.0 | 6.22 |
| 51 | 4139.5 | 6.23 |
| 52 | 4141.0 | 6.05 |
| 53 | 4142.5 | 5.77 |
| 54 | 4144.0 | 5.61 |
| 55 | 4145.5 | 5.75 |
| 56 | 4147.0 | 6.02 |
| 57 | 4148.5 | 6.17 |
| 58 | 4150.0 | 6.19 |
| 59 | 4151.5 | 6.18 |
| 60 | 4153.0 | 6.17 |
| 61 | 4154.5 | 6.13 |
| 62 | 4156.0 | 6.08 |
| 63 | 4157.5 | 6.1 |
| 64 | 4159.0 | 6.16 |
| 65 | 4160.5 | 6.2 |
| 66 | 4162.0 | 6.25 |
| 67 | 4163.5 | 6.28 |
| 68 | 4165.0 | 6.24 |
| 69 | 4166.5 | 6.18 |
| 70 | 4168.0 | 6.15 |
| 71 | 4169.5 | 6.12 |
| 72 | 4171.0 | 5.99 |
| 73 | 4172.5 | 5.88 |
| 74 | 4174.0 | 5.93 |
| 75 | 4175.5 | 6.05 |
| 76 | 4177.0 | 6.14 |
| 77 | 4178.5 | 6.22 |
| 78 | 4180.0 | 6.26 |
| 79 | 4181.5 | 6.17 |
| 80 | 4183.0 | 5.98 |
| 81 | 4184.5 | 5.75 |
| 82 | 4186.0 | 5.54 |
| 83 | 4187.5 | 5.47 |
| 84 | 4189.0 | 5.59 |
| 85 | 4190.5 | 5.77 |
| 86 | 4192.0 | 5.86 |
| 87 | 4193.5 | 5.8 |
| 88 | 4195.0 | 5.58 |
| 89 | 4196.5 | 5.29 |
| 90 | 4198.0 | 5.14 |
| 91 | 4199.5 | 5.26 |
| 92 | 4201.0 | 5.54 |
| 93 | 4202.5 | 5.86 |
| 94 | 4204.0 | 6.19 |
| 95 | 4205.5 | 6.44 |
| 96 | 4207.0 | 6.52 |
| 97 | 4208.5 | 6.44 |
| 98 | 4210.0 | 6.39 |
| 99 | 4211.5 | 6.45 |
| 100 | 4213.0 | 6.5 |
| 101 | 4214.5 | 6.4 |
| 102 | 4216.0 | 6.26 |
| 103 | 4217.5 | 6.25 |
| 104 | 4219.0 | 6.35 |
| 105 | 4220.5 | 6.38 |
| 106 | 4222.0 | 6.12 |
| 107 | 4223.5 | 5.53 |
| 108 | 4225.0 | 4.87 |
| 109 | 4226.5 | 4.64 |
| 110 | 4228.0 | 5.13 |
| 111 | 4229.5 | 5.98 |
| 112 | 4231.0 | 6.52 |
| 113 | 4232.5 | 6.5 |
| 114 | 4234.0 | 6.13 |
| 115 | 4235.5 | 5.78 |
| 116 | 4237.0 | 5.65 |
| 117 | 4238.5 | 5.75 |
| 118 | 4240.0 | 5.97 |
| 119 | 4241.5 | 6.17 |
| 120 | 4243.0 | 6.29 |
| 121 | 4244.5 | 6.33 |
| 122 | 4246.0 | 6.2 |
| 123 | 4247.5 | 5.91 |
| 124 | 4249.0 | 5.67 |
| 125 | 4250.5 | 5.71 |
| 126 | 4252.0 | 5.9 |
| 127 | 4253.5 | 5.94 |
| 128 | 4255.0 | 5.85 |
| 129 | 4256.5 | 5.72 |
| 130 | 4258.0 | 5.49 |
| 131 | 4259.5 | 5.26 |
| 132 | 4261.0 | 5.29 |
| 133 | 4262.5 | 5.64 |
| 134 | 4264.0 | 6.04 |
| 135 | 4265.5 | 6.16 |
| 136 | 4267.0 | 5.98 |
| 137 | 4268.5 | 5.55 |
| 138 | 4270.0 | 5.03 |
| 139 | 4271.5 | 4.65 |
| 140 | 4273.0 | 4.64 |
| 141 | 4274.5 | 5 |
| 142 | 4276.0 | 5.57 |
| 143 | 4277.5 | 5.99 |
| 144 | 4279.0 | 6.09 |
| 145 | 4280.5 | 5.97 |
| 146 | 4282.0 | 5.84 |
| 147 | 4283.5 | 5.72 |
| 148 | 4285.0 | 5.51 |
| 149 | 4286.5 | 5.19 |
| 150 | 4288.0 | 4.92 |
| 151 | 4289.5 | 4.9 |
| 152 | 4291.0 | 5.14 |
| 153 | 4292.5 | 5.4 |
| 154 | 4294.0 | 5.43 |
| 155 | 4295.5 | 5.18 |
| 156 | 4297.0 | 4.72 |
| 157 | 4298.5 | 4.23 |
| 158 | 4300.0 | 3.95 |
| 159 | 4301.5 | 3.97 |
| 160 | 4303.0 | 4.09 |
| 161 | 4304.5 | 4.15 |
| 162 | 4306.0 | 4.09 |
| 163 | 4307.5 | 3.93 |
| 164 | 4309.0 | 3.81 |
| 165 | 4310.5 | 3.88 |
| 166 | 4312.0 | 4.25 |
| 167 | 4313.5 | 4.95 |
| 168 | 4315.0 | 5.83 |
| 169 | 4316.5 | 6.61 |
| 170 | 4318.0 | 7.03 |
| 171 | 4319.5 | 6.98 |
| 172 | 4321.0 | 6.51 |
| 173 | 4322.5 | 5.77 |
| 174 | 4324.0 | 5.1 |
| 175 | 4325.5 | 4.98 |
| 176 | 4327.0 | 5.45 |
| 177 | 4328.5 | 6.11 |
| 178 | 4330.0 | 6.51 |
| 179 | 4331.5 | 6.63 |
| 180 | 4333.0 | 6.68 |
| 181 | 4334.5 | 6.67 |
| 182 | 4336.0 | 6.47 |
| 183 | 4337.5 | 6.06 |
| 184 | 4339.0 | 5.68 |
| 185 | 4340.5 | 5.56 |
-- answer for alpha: 4.36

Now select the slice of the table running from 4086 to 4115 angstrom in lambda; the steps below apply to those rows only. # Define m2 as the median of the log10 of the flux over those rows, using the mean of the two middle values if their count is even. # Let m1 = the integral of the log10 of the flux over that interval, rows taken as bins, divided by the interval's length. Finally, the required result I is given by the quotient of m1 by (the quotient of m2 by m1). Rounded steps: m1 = 0.779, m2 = 0.803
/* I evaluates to 0.757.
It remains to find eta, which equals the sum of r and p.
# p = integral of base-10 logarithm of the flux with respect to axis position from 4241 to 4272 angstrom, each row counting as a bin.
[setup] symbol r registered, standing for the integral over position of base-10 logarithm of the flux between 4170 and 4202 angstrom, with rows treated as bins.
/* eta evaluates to 47.9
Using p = 23.5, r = 24.3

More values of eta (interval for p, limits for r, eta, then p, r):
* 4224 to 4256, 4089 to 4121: 49.4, 24.5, 24.9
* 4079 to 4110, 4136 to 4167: 48.4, 24.1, 24.3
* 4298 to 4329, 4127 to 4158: 45.4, 21.4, 24.0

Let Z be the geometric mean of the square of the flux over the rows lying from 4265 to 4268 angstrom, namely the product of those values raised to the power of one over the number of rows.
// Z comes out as 37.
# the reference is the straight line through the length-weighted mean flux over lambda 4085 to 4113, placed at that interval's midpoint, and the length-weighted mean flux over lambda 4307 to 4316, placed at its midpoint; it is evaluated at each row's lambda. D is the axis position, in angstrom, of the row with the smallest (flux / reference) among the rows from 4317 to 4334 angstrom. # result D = 4325.5 angstrom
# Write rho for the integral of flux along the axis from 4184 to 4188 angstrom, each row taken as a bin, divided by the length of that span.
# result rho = 5.6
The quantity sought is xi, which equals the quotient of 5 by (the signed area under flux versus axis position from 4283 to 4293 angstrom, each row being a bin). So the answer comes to 0.0954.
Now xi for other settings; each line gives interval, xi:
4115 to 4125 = 0.0776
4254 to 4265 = 0.0807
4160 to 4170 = 0.0806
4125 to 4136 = 0.0782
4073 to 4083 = 0.0863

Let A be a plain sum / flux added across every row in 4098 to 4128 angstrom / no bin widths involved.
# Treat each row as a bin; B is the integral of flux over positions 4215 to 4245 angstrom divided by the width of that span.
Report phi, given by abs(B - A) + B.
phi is 122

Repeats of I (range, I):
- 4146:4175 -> 0.784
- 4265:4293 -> 0.725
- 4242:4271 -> 0.755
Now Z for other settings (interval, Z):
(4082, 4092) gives 43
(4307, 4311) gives 15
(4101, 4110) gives 34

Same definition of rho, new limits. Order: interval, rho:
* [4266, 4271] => 5.5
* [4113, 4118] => 6.4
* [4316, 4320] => 6.9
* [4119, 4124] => 6.5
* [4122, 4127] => 6.5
